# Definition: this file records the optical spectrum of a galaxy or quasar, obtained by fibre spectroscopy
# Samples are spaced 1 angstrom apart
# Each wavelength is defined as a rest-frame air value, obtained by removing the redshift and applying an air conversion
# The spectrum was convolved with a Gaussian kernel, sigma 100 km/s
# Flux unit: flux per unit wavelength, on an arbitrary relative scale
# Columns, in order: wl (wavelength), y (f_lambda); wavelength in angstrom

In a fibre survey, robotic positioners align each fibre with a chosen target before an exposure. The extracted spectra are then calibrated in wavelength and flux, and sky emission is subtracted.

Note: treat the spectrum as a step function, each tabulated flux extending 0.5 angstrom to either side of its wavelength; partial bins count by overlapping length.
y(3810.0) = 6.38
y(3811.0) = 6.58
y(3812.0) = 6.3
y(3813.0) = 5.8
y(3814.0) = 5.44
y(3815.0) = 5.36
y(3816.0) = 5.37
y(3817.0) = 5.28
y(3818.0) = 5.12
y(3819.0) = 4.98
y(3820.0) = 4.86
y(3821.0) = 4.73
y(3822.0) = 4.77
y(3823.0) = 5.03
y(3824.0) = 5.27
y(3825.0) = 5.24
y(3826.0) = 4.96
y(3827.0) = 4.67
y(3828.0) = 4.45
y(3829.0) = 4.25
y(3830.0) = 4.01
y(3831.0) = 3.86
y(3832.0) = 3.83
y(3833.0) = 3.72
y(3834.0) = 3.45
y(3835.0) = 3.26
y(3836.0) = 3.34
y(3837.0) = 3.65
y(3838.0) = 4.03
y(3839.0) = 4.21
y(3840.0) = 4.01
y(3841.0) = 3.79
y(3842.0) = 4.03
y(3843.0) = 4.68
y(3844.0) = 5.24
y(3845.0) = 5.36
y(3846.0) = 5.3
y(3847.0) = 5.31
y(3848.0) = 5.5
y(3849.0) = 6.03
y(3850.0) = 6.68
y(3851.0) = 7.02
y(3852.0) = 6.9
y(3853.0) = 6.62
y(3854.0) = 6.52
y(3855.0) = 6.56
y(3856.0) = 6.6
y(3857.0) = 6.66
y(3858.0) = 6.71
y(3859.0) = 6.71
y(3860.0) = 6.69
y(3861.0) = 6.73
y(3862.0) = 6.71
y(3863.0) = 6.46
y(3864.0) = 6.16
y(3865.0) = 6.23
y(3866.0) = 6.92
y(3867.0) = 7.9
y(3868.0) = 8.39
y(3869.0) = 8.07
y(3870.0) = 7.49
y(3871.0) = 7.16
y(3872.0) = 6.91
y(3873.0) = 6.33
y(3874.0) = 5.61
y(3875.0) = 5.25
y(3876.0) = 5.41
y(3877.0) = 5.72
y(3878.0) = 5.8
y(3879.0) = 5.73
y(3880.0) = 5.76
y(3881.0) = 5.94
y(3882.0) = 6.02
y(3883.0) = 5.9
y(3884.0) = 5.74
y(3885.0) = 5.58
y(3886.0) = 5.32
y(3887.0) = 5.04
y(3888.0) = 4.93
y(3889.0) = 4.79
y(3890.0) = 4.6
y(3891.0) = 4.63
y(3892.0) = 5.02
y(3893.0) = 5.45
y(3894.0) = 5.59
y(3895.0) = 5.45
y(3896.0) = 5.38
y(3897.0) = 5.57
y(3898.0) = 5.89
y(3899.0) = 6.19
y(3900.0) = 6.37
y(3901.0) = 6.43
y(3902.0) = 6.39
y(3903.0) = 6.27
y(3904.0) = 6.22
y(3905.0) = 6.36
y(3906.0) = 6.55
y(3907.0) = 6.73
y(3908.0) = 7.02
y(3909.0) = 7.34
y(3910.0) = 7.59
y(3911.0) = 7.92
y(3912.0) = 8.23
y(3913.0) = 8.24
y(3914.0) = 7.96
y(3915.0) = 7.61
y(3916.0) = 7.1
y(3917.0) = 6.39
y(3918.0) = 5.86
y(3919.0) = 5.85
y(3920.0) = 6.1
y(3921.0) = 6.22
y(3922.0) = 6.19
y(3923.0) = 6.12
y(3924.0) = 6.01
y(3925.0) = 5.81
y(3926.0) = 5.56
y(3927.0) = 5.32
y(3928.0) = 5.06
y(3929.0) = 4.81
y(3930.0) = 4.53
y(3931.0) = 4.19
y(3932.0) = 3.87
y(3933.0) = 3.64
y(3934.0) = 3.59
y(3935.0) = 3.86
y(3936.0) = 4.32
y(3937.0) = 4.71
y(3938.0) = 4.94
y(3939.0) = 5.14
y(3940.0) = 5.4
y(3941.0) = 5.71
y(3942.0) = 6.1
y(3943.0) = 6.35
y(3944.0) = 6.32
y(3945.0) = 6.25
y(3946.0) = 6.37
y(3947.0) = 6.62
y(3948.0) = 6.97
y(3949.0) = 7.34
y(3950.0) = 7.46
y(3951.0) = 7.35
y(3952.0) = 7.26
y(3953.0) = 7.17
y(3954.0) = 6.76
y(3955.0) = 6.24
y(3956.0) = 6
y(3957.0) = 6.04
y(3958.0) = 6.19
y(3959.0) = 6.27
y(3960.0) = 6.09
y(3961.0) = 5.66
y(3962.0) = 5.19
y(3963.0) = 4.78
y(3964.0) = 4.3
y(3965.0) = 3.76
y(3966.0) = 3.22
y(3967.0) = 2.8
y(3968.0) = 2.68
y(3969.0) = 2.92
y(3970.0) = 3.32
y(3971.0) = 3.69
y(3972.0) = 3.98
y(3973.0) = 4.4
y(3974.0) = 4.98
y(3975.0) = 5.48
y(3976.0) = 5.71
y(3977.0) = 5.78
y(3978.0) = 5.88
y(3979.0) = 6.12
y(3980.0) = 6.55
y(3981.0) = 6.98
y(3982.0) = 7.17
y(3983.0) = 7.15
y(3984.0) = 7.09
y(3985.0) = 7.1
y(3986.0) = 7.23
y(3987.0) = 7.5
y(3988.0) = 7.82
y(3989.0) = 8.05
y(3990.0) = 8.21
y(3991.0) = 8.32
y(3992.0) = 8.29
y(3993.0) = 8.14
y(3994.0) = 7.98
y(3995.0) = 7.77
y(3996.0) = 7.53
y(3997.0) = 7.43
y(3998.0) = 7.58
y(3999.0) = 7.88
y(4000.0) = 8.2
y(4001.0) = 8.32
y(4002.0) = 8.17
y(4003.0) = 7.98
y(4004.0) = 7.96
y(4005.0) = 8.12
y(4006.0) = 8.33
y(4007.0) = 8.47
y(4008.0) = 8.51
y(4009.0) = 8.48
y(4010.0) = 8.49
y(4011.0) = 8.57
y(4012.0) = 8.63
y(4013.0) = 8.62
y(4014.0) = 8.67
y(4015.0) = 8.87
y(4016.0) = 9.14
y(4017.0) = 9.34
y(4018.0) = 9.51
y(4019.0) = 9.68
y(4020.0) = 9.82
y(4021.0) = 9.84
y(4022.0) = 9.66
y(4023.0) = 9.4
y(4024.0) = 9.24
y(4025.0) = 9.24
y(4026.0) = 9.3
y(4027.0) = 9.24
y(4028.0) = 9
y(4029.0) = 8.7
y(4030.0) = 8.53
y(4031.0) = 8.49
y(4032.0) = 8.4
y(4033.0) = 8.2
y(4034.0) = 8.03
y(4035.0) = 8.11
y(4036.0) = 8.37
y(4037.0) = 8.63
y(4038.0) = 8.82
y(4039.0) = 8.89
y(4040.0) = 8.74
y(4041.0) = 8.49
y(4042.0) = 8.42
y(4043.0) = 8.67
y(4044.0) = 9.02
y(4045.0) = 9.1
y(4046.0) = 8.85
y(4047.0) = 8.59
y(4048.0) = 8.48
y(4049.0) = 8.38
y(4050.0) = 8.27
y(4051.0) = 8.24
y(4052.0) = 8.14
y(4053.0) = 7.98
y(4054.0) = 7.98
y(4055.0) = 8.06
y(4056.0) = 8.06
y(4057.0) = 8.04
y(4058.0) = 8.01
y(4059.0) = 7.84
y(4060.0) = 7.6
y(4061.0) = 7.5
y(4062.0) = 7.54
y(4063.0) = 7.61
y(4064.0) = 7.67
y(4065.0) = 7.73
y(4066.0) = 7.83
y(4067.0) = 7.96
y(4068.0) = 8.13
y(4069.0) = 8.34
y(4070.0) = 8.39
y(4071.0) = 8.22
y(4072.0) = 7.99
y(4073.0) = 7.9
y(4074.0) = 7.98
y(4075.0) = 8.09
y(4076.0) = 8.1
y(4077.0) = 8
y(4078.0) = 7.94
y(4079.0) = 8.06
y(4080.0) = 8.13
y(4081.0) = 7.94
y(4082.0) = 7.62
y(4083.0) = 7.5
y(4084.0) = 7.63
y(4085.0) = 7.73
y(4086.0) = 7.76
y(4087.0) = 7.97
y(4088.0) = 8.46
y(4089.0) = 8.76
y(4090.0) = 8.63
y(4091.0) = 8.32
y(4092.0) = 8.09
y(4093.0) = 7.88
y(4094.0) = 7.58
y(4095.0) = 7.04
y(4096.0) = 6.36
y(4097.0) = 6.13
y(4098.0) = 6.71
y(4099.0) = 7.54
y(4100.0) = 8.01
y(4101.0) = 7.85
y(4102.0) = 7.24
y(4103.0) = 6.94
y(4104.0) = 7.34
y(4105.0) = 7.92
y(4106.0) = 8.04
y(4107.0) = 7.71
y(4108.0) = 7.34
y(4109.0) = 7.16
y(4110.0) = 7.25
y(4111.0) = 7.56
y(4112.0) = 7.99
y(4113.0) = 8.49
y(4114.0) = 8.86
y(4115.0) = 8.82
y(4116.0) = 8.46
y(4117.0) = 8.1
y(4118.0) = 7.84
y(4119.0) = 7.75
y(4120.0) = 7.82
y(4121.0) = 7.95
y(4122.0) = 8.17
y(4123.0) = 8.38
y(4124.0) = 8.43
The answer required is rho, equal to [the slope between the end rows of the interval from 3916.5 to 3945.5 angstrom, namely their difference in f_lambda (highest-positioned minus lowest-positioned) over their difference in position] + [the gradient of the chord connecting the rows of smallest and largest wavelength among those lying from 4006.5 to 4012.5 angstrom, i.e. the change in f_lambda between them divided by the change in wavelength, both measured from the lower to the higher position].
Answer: 0.03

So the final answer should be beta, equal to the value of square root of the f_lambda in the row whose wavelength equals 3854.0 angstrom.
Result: 2.55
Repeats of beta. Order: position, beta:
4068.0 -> 2.85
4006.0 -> 2.89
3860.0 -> 2.59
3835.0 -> 1.81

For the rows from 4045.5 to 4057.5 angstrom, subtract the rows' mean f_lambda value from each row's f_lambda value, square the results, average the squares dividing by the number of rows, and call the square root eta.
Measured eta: 0.3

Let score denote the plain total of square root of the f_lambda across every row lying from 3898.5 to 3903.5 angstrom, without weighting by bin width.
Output 12.6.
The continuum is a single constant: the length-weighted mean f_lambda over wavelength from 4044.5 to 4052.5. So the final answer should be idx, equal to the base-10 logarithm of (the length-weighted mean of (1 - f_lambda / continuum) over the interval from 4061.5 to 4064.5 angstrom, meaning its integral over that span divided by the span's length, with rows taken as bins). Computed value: -0.98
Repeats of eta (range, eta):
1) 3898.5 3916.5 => 0.7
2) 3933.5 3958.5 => 1.1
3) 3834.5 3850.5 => 1.0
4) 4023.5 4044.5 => 0.4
